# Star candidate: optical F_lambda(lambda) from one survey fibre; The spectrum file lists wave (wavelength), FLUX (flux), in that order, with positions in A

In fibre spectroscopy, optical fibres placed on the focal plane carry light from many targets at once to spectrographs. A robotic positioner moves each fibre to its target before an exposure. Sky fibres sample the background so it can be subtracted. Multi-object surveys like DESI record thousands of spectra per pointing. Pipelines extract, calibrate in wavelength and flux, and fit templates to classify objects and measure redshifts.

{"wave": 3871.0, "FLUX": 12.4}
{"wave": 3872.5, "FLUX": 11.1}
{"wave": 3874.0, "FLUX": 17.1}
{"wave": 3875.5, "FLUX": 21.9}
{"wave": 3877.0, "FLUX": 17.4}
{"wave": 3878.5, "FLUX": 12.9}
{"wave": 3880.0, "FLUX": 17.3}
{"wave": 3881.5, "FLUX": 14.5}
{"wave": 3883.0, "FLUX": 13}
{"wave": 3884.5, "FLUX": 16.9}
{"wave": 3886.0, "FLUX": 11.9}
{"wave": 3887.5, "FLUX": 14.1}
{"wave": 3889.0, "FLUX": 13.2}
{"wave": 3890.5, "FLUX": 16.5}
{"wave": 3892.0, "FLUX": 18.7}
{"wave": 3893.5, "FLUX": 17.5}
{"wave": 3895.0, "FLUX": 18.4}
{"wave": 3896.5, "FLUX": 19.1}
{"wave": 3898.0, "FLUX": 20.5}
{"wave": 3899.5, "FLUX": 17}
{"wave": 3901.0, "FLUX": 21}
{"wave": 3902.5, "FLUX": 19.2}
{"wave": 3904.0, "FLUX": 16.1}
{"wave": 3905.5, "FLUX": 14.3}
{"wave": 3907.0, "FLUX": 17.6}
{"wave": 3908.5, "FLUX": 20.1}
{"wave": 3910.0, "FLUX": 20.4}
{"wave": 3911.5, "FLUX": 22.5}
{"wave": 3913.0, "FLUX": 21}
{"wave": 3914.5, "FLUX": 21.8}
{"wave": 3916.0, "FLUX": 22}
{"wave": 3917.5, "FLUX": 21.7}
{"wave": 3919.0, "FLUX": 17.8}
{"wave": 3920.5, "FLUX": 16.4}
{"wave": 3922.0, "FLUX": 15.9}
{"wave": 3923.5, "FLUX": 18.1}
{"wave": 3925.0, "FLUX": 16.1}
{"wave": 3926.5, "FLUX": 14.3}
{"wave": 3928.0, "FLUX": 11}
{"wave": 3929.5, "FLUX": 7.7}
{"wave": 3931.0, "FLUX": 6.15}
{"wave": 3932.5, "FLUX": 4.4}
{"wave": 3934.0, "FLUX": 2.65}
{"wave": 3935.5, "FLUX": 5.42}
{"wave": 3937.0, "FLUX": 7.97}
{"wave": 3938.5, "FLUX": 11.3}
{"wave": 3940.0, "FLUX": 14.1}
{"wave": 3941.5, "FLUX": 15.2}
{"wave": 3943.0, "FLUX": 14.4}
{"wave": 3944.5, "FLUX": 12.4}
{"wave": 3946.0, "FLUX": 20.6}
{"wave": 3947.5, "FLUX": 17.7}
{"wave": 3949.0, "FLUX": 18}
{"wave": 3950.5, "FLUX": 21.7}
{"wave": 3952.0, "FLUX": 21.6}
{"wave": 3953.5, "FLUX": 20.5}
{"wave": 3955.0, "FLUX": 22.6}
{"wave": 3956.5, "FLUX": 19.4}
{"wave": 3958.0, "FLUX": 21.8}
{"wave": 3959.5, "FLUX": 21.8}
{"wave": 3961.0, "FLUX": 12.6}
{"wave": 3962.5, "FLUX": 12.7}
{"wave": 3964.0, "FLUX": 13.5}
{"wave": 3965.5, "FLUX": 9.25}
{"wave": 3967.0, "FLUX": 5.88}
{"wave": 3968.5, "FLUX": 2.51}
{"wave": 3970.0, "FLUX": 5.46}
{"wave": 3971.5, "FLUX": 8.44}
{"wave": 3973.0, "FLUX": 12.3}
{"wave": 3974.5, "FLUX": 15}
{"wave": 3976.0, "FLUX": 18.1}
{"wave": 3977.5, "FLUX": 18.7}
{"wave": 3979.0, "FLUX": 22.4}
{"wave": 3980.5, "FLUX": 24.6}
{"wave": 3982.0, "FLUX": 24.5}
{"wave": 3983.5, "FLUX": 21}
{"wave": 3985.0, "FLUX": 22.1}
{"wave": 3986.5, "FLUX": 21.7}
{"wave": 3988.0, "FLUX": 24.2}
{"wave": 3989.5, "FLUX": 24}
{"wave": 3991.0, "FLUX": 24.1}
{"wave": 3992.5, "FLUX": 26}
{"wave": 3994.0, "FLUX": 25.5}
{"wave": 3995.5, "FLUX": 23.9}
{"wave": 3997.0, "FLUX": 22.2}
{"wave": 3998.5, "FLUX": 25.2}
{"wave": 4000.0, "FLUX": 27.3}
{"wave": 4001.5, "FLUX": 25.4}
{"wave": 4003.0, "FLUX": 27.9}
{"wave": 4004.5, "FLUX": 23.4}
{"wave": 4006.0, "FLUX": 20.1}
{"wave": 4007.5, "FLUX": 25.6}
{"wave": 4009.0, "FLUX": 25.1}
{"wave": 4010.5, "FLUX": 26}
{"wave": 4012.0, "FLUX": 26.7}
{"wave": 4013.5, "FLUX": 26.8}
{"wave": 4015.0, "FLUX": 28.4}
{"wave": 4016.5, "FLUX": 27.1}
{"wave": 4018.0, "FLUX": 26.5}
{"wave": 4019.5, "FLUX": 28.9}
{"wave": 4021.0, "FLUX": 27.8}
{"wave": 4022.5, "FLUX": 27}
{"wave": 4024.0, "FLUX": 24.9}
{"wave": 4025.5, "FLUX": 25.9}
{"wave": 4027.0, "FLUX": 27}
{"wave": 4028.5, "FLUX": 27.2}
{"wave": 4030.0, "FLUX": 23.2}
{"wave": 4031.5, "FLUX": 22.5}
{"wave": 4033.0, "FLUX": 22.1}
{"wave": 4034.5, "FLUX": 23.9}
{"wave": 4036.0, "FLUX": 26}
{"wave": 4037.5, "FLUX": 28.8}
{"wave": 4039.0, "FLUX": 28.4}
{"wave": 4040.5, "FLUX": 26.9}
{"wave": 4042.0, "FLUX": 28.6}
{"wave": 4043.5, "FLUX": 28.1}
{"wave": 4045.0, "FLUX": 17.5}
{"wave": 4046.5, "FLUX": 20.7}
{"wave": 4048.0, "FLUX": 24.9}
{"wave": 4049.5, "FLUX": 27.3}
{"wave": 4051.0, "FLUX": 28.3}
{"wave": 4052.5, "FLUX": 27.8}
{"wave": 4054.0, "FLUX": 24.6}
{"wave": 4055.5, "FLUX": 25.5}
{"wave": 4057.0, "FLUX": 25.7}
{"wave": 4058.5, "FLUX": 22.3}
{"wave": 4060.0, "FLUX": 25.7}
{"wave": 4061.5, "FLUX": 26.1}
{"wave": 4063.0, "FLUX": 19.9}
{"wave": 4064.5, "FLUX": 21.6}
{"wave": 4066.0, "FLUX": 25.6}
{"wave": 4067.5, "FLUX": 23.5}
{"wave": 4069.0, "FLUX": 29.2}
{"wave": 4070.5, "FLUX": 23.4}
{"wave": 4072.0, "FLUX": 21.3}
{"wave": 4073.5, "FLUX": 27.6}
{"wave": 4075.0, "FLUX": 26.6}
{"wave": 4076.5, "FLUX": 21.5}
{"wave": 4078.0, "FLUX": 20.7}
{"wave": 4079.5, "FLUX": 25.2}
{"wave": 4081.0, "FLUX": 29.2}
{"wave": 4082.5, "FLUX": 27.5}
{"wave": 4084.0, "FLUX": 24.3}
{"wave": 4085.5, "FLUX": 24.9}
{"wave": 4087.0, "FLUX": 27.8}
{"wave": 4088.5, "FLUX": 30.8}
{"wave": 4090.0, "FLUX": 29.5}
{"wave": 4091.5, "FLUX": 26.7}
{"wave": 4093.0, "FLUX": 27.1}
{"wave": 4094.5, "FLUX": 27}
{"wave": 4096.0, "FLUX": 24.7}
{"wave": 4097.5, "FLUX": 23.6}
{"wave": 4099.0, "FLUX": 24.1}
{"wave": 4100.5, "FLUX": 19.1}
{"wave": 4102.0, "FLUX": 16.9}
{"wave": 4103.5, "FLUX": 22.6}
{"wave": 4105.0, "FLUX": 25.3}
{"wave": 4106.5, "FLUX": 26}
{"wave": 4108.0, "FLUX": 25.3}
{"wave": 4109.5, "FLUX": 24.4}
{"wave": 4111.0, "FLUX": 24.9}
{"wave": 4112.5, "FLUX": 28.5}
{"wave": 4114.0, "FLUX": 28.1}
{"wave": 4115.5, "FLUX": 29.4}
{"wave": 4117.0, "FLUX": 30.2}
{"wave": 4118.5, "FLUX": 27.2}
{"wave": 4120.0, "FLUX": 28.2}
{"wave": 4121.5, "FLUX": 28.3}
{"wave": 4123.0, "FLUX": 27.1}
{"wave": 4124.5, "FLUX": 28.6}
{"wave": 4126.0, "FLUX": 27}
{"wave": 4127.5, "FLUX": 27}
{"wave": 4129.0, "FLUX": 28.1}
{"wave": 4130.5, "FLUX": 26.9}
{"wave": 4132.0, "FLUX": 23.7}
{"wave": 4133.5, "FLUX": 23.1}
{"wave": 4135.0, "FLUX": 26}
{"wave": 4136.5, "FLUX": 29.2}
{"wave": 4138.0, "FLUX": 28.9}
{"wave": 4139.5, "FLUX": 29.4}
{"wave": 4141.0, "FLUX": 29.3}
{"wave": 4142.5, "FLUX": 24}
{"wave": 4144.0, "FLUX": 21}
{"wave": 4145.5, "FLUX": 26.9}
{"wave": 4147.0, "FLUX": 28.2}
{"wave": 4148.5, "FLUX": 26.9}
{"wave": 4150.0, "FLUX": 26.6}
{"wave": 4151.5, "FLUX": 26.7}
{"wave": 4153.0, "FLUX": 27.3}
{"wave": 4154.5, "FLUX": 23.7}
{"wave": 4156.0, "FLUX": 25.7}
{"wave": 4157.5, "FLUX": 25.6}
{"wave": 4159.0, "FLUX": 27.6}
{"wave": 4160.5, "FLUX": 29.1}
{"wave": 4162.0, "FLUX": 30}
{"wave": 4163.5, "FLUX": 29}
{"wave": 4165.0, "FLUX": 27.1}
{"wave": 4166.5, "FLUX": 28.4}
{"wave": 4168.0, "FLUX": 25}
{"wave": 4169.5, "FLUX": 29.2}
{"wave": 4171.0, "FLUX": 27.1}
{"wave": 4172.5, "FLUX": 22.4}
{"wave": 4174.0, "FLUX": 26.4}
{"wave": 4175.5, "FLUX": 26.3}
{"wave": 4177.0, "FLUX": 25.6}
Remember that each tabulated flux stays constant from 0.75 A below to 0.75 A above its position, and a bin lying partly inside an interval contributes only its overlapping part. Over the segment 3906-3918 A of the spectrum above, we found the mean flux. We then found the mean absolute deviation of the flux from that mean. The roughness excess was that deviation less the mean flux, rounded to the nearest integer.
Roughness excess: -20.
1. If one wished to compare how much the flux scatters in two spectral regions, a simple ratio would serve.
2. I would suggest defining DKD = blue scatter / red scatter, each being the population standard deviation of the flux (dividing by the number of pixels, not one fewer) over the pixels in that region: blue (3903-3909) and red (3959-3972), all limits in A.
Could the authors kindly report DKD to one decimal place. 0.4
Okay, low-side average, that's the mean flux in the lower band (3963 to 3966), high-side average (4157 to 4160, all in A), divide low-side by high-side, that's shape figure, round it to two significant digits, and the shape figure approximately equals 0.43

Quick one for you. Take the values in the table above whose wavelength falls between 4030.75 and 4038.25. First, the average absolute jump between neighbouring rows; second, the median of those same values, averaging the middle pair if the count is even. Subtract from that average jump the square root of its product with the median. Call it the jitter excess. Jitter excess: -4.7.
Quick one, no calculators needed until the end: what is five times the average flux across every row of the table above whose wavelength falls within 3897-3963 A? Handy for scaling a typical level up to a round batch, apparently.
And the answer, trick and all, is 82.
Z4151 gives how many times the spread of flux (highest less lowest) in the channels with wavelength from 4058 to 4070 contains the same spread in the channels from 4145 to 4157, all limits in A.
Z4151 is 2.1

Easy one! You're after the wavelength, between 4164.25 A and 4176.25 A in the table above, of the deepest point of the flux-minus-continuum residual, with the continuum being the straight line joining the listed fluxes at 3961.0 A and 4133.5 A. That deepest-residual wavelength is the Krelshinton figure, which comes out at 4172.5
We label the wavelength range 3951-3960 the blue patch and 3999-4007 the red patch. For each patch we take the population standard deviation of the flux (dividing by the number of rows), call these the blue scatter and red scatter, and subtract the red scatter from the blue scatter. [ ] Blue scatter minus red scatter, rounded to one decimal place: -1.8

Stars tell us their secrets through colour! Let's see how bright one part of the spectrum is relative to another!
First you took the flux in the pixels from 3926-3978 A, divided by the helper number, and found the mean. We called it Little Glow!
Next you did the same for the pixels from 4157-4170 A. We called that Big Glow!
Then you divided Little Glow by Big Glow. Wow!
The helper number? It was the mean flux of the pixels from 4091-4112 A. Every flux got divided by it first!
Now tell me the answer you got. 0.48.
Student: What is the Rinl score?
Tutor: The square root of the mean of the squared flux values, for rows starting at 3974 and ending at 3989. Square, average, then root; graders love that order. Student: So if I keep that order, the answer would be 21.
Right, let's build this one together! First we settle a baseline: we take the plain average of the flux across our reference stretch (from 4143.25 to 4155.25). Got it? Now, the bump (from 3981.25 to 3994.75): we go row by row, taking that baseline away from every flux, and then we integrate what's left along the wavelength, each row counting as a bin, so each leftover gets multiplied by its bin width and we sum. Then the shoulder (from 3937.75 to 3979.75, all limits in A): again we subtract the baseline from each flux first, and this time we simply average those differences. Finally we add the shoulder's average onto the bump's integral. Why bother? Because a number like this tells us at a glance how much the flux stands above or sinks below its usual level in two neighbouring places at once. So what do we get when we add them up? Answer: -41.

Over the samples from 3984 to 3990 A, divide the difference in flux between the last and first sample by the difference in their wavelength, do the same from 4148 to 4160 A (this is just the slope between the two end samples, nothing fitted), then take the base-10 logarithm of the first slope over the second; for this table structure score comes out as 0.80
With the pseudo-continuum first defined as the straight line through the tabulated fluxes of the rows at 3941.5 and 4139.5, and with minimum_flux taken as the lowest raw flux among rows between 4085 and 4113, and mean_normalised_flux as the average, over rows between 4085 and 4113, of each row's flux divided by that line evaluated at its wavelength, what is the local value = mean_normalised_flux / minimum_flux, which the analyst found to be 0.056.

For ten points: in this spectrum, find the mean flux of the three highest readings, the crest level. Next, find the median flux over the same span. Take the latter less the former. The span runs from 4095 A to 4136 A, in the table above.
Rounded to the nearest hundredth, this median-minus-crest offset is -3.40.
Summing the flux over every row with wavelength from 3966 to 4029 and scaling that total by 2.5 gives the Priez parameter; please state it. 2357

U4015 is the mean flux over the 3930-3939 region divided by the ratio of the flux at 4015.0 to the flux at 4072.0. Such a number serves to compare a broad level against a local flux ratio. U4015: 5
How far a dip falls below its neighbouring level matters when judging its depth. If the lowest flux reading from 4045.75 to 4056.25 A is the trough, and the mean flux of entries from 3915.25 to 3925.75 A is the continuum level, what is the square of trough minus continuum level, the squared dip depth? 5.8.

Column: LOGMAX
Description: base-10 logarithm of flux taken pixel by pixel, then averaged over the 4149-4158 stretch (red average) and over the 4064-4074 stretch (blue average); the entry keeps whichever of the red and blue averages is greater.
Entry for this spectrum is 1.41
